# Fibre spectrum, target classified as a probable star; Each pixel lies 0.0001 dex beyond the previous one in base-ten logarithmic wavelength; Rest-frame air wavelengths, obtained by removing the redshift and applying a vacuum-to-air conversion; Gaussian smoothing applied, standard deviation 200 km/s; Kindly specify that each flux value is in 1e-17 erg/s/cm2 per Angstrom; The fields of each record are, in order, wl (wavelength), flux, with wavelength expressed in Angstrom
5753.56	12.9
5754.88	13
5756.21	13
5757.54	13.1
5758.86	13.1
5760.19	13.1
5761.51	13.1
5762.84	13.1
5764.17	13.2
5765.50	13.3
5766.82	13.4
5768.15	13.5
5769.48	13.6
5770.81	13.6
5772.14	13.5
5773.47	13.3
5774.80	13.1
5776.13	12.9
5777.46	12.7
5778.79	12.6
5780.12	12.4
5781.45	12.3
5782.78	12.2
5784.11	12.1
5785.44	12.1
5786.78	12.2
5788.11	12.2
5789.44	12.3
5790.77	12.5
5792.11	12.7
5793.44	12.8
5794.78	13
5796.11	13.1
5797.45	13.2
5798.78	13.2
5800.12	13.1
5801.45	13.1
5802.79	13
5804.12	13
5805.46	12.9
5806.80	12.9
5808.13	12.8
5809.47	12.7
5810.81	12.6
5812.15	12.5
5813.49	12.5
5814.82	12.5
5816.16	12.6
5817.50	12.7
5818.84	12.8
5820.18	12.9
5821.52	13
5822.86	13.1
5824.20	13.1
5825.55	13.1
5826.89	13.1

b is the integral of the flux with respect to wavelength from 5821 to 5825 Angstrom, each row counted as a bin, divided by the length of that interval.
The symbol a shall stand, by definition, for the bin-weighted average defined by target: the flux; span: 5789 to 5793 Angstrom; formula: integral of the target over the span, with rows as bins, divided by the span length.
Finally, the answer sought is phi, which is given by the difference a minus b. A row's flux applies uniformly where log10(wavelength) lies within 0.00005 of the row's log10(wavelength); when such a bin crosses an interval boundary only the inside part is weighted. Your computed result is -0.52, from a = 12.5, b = 13.0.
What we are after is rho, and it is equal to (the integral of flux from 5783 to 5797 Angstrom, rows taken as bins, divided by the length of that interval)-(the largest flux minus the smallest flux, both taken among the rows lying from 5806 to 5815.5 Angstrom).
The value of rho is 12.1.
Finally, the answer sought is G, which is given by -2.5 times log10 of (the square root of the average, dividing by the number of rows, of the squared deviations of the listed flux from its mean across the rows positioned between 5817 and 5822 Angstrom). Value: 2.4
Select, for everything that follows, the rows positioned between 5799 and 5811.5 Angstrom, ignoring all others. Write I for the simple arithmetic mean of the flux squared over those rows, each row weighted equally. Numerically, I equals 166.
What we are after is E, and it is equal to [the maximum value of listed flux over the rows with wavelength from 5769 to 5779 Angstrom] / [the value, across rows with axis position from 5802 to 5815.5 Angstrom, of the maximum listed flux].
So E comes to 1.046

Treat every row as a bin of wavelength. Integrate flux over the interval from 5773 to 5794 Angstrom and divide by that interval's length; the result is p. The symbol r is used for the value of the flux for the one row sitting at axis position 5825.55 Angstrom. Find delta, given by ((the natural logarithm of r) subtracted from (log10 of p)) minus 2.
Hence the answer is -3.48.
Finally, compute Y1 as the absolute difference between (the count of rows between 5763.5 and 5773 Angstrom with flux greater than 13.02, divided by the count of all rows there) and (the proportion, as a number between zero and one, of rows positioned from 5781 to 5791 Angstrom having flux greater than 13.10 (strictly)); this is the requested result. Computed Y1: 1.00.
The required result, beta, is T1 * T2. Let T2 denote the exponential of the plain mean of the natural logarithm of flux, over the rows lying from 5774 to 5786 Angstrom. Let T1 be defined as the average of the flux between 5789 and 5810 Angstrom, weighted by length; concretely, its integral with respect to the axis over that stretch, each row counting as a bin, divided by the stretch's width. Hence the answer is 161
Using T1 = 12.9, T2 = 12.5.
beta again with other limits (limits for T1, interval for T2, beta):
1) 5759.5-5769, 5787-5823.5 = 170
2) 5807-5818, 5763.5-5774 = 170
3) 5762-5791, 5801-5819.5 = 164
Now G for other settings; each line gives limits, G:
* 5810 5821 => 2.1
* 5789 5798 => 1.3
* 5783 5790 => 2.8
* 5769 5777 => 1.5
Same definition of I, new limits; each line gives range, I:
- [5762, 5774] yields 179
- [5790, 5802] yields 168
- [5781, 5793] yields 151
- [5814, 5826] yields 166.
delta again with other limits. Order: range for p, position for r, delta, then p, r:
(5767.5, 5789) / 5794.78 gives -3.46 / 12.8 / 13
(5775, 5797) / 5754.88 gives -3.47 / 12.5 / 13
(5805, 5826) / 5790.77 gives -3.42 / 12.8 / 12.5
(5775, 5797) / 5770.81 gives -3.51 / 12.5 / 13.6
